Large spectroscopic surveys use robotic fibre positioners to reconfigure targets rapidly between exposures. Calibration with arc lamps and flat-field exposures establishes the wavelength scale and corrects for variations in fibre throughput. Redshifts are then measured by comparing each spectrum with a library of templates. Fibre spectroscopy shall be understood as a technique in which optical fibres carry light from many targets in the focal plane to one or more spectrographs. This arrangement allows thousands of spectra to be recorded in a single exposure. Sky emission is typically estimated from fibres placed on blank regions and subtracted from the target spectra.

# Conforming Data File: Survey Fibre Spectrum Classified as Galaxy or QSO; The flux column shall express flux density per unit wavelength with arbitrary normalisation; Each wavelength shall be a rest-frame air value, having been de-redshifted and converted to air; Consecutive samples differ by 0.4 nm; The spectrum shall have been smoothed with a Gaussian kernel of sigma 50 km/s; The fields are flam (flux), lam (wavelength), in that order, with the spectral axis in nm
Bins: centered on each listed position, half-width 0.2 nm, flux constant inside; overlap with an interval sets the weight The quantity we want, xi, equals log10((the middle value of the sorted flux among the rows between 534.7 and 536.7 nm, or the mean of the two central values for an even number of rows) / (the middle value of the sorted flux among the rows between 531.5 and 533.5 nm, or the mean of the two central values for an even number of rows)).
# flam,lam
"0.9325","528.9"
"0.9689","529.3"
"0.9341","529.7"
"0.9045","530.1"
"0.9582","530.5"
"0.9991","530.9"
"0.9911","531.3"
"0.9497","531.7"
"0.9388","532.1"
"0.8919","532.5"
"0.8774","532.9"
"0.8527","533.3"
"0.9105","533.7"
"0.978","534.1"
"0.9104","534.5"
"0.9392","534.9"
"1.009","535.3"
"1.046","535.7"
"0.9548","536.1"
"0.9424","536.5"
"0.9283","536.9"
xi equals 0.03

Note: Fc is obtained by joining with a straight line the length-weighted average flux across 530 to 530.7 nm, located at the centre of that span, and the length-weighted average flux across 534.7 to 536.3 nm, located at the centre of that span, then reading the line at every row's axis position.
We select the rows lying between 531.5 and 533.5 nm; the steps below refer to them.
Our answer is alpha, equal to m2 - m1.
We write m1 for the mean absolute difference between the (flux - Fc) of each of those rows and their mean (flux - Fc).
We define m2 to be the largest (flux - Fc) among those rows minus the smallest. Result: 0.075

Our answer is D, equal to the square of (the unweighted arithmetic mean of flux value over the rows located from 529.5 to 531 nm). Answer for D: 0.901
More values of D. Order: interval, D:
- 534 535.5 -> 0.920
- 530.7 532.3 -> 0.940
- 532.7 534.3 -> 0.818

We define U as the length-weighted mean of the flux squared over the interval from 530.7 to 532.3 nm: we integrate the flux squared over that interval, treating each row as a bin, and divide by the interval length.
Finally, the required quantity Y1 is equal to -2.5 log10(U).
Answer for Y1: 0.07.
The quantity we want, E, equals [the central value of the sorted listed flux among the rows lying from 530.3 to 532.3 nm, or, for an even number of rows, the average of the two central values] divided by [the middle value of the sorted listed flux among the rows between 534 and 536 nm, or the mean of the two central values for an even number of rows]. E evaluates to 0.98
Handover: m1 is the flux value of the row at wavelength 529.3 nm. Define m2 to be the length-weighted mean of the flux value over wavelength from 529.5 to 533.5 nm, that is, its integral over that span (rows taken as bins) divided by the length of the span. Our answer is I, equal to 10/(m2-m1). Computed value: -255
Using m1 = 0.9689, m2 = 0.930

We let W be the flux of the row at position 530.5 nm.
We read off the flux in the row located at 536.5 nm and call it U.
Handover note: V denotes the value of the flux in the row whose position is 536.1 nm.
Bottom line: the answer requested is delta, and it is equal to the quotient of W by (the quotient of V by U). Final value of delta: 0.95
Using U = 0.9424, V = 0.9548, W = 0.9582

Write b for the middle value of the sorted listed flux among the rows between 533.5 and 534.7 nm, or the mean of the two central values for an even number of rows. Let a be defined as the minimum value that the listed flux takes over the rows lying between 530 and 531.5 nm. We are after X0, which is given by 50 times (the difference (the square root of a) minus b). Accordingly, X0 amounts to 2.0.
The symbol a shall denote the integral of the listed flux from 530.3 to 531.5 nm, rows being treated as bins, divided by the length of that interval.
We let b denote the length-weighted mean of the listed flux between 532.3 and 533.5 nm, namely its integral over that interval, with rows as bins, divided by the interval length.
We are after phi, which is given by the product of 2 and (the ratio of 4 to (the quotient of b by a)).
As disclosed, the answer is 9.00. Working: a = 0.98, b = 0.87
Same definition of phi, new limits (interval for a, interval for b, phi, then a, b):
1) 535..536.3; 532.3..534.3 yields 8.85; 1.00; 0.90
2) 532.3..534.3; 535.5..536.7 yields 7.36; 0.90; 0.98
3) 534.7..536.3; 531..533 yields 8.44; 0.99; 0.94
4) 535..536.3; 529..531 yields 8.41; 1.00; 0.95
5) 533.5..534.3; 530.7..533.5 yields 8.13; 0.94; 0.93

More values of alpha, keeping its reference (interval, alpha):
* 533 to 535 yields 0.088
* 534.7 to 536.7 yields 0.071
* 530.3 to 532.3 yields 0.049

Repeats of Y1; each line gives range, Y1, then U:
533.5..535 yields 0.15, 0.87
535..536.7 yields 0.03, 0.97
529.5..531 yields 0.12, 0.90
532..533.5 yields 0.26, 0.79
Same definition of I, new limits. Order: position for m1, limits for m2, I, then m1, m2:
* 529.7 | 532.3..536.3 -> 3460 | 0.9341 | 0.937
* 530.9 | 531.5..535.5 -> -136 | 0.9991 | 0.926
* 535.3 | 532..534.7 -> -98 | 1.009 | 0.907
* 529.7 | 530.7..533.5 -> -1842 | 0.9341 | 0.929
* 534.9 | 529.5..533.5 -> -1058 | 0.9392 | 0.930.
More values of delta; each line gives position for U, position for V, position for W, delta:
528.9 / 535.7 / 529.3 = 0.86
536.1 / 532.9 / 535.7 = 1.14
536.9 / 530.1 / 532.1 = 0.96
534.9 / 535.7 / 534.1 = 0.88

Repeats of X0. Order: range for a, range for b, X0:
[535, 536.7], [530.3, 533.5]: 1.3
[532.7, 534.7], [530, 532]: -1.7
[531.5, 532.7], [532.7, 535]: 1.7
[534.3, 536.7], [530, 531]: -0.2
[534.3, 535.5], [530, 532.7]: 0.2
